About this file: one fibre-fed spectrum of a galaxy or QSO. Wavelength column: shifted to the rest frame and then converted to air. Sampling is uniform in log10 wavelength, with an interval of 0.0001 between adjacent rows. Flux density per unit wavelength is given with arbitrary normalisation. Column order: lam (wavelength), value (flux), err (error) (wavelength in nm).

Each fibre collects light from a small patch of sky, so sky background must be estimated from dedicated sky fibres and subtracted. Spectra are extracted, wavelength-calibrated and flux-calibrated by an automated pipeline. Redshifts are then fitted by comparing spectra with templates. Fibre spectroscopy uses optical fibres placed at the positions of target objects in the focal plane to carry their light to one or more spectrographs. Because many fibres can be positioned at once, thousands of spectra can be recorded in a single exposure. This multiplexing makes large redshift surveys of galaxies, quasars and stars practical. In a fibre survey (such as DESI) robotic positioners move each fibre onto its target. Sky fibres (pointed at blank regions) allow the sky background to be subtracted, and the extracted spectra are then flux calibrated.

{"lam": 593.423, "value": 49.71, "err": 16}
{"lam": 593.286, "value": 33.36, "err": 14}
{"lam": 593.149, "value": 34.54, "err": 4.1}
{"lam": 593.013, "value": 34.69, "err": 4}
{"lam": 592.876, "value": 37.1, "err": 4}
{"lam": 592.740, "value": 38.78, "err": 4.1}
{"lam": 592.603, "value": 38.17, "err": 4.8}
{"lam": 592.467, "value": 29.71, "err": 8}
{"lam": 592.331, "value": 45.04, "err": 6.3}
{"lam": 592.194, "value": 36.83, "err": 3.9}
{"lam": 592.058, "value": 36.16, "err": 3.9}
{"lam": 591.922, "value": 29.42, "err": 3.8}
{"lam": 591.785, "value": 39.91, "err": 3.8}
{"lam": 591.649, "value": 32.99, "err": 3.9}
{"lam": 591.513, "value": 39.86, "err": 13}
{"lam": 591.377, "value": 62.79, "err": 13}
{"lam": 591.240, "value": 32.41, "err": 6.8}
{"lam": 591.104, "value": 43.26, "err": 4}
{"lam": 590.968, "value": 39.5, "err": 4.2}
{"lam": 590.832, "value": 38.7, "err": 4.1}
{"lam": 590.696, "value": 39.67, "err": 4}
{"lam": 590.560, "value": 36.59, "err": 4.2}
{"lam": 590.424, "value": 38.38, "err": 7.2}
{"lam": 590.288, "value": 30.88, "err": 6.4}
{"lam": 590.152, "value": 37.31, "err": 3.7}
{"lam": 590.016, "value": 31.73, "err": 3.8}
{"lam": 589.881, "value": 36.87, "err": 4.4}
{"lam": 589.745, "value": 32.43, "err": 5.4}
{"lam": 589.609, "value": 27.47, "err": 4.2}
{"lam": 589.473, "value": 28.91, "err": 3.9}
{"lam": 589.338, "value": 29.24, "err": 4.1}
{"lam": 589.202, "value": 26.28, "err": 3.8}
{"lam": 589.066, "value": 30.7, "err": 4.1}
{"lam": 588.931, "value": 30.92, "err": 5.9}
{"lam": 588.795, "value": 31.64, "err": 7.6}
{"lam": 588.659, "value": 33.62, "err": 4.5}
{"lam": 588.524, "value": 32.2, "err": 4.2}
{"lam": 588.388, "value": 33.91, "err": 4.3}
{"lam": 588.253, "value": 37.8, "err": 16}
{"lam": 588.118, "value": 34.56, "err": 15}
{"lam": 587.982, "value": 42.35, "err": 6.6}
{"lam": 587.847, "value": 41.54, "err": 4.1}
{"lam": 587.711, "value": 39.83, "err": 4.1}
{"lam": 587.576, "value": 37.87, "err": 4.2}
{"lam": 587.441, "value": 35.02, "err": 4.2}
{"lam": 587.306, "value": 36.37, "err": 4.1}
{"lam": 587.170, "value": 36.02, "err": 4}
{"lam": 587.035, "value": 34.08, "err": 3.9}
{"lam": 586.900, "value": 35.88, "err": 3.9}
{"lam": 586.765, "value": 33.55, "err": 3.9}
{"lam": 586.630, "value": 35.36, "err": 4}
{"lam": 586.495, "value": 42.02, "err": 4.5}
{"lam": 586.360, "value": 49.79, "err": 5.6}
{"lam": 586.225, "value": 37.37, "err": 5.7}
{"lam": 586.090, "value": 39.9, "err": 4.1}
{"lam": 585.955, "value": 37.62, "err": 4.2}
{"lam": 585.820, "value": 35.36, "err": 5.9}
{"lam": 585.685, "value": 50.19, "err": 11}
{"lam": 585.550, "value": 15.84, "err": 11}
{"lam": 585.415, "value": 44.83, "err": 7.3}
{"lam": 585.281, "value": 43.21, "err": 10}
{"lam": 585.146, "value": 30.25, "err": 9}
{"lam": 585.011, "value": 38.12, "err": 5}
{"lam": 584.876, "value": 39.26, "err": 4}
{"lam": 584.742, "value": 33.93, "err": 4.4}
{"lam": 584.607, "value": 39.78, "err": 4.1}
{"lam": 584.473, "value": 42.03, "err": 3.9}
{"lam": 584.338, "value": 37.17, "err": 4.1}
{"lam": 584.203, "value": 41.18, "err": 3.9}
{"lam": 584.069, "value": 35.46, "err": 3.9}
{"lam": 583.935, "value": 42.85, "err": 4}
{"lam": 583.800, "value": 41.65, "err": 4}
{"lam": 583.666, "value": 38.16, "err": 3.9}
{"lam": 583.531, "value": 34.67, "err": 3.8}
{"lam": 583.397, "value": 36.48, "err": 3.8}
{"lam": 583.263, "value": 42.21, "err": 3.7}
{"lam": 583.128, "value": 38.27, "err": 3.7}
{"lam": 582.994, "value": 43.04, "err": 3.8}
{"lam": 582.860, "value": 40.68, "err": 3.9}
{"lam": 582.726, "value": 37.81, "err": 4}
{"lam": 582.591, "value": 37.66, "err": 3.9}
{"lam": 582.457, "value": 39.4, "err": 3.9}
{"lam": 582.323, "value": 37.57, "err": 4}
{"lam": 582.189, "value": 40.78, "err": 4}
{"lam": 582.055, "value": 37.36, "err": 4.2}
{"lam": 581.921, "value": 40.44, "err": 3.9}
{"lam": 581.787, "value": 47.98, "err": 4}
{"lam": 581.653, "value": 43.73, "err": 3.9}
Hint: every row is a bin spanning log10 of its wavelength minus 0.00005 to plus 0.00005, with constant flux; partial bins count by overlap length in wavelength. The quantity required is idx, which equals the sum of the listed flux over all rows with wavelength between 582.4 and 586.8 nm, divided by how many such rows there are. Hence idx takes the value 38.6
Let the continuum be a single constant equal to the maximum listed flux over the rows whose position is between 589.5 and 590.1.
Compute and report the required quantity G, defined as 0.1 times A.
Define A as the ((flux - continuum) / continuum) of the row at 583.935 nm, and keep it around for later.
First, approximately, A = 0.16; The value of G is 0.016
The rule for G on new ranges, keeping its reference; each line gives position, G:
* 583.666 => 0.003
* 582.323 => 0.002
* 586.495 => 0.014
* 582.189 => 0.011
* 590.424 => 0.004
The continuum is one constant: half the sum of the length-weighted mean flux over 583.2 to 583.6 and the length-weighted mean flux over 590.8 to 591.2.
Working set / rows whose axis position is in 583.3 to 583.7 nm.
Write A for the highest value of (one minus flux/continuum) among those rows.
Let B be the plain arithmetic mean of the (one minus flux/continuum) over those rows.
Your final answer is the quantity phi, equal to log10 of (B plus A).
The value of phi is -0.76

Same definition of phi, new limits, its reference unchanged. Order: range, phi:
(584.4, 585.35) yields -0.61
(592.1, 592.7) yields -0.56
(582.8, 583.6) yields -0.99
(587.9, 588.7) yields -0.59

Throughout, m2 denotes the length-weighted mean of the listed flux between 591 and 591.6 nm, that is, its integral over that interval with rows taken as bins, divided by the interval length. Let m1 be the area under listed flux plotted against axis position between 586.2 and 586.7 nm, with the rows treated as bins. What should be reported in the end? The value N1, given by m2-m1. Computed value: 23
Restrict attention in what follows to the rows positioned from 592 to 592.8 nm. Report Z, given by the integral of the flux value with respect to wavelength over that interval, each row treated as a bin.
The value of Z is 30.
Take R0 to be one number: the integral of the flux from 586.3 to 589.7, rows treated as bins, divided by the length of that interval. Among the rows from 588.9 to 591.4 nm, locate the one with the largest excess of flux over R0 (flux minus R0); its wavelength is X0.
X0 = 591.377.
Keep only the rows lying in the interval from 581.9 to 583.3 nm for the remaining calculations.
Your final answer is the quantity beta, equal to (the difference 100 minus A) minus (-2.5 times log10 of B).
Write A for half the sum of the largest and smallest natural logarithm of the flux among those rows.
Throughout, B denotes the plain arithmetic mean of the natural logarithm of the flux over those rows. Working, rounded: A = 3.69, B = 3.68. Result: 97.72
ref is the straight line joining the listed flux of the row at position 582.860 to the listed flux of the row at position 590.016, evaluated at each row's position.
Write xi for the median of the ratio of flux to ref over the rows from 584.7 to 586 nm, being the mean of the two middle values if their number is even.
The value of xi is 1.01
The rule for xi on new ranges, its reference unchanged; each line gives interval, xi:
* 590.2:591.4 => 1.26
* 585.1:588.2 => 1.02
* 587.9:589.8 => 0.95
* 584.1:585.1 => 1.03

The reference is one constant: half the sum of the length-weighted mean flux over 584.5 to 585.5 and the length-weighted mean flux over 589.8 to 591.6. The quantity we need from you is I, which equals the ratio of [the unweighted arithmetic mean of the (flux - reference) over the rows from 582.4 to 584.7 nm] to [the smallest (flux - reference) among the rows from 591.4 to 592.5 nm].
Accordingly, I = -0.08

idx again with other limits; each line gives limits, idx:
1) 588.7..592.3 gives 35.4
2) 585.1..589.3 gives 36.3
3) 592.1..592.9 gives 37.6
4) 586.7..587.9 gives 36.7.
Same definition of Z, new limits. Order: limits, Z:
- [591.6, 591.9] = 11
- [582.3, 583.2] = 35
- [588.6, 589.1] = 16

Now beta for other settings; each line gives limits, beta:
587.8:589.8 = 97.85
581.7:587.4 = 98.06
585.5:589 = 98.05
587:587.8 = 97.78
